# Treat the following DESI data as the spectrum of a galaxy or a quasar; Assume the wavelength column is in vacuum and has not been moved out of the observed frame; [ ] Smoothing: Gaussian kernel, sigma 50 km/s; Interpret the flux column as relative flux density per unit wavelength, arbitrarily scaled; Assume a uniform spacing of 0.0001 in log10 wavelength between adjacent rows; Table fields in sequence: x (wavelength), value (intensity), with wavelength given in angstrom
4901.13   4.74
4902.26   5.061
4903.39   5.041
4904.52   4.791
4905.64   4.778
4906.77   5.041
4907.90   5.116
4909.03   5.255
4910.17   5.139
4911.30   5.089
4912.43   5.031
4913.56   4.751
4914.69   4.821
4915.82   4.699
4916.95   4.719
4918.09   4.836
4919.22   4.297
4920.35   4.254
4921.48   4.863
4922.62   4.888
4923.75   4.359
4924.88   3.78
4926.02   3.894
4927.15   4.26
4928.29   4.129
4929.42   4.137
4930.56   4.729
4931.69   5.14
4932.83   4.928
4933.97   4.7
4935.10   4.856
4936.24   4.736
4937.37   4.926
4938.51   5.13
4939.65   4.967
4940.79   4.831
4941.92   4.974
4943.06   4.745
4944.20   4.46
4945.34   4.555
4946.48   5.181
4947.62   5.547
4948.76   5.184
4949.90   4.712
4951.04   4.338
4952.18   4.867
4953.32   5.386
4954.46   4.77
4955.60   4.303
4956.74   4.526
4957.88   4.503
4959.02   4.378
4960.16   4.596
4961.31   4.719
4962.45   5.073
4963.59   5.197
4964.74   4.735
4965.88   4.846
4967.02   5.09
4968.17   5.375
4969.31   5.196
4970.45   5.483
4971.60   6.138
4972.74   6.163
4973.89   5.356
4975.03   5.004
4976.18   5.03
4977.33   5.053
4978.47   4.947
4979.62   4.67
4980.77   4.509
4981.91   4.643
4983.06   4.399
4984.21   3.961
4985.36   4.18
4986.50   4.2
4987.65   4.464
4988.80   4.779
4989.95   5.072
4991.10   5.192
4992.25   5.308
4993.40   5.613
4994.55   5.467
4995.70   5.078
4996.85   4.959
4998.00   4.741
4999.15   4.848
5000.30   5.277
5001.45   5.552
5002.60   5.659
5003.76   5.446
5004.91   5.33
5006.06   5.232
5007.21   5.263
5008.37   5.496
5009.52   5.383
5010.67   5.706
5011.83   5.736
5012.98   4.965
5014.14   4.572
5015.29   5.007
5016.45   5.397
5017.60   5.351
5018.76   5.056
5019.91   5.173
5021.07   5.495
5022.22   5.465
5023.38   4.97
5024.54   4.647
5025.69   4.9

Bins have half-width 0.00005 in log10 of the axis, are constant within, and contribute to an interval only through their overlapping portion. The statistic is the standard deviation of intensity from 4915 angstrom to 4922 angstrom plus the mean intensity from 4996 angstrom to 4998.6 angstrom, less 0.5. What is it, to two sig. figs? 4.6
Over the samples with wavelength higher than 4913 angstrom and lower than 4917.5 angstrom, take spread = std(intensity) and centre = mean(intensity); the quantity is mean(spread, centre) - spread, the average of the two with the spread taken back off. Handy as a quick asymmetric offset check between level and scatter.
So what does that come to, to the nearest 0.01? 2.35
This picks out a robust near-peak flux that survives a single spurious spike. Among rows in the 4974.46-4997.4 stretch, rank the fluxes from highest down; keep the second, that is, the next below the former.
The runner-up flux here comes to 5.467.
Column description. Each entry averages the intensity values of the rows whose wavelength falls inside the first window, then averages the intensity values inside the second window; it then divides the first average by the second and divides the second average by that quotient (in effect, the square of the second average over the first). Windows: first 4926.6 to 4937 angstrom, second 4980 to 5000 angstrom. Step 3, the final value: 5.0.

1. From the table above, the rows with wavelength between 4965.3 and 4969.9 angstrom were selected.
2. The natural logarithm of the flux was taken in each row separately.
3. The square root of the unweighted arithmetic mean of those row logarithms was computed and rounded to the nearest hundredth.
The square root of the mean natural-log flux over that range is 1.28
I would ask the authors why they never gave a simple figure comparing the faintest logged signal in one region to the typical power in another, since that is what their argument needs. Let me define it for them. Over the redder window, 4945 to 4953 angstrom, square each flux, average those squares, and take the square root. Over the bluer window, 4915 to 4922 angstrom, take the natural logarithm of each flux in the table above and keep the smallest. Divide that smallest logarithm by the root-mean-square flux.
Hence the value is 0.294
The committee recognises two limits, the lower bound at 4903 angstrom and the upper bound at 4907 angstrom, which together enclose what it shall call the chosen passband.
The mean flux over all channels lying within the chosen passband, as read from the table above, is 4.91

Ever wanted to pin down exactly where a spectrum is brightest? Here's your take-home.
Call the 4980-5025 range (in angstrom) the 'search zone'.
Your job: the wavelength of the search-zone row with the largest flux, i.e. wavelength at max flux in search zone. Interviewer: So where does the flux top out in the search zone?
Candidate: 5011.83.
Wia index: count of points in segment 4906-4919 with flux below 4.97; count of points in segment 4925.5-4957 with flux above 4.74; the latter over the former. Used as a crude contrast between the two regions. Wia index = 3.0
